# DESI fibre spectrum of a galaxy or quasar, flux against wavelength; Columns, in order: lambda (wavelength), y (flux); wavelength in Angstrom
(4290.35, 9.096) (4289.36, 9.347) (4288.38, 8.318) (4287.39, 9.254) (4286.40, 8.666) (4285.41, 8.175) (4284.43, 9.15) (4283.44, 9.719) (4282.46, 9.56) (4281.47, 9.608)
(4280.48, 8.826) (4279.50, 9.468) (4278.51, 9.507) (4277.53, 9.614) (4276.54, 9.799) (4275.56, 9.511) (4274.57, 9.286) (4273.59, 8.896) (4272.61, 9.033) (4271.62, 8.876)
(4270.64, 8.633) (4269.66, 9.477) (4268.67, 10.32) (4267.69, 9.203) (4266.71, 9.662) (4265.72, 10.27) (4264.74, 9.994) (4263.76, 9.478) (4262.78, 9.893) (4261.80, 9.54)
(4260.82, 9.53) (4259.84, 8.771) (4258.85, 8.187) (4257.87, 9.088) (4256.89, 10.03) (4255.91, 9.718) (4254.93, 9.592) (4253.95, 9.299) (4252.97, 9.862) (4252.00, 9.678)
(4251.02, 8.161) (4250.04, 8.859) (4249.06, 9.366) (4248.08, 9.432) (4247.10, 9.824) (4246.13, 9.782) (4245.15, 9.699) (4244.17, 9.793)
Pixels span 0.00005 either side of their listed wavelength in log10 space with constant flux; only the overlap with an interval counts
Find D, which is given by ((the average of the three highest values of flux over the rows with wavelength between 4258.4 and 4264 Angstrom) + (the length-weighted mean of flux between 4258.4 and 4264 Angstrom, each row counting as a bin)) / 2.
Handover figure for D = 9.44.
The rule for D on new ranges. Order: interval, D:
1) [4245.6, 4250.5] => 9.57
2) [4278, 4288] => 9.41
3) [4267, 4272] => 9.50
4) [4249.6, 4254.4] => 9.40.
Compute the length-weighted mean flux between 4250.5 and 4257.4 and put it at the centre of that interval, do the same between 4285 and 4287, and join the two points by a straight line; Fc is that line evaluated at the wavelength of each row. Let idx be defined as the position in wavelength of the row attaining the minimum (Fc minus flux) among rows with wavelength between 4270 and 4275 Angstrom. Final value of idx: 4274.57 Angstrom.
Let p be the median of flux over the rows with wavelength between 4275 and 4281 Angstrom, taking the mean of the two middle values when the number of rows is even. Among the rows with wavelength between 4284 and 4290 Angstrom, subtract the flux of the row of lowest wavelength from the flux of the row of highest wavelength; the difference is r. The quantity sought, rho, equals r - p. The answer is -9.3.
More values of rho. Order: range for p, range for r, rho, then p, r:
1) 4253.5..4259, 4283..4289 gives -10.8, 9.45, -1.4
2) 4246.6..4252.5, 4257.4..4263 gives -8.6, 9.40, 0.8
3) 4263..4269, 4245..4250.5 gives -10.7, 9.83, -0.8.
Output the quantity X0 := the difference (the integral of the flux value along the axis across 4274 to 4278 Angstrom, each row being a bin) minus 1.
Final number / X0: 37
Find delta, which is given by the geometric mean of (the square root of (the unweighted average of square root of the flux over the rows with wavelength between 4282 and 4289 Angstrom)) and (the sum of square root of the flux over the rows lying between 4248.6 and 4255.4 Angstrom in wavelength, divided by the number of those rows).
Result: 2.29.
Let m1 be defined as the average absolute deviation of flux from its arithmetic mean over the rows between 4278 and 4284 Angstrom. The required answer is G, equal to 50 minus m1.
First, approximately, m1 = 0.21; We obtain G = 49.79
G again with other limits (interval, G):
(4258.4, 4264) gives 49.50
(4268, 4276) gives 49.61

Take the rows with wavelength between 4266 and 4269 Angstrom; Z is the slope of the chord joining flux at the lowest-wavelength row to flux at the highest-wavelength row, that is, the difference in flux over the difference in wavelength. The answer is 0.336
